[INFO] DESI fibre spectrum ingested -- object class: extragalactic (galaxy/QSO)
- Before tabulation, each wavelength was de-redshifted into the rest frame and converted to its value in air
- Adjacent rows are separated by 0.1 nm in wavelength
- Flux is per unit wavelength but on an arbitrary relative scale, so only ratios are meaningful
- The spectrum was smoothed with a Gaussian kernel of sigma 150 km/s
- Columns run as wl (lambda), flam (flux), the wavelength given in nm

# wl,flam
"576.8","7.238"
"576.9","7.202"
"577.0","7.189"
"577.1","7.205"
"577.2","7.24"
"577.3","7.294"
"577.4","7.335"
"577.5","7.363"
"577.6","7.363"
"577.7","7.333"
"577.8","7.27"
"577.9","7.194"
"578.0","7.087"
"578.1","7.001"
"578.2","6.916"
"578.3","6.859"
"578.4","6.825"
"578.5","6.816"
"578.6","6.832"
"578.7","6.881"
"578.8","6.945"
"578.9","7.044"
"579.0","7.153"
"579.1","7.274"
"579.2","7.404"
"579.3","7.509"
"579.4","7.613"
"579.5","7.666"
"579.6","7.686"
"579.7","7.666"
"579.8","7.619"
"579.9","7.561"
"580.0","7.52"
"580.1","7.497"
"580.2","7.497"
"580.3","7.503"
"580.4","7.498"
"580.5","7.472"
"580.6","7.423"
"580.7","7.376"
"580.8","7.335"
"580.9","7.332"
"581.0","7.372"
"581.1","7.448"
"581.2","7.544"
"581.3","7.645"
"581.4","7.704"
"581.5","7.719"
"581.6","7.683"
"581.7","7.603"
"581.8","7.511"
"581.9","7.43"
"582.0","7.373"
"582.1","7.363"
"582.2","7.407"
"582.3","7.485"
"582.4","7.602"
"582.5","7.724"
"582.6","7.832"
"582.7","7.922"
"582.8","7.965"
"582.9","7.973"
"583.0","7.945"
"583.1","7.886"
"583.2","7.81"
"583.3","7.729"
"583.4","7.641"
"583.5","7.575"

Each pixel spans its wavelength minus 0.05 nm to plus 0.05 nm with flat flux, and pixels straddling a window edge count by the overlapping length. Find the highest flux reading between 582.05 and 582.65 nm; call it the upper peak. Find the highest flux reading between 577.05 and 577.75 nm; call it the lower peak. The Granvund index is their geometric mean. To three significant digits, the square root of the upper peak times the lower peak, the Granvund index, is 7.59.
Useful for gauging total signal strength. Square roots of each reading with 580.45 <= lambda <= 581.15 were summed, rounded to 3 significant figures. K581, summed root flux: 19.0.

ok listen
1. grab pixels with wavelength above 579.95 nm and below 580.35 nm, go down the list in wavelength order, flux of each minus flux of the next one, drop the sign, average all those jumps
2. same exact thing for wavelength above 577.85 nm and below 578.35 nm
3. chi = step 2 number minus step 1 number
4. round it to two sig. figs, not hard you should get 0.074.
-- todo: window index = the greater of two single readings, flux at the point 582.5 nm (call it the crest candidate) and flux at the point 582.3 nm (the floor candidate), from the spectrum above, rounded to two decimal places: 7.72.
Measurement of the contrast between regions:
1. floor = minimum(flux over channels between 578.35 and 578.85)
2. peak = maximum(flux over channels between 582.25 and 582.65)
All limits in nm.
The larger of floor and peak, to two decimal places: 7.83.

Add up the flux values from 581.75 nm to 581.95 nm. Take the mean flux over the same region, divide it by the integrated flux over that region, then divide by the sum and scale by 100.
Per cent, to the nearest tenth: 33.5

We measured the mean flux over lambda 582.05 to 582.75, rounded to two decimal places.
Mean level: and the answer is 7.62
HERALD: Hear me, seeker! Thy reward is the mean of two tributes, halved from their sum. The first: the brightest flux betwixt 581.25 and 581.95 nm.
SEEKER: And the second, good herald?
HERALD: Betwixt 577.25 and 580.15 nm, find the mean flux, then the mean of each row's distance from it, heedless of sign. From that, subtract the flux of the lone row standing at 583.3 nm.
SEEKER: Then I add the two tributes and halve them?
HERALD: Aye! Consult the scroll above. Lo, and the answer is 0.12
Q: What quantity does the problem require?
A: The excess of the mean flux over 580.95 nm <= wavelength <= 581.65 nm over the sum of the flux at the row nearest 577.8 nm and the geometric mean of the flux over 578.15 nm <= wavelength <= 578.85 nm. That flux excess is -6.55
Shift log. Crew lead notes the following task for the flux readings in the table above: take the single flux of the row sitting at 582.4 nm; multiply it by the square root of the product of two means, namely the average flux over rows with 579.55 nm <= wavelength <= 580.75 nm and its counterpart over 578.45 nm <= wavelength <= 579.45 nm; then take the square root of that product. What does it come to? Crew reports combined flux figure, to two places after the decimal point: 7.47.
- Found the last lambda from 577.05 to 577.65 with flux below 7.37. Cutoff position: 577.6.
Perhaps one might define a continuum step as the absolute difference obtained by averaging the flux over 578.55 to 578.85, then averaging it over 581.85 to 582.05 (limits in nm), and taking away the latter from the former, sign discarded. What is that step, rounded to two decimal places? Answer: 0.52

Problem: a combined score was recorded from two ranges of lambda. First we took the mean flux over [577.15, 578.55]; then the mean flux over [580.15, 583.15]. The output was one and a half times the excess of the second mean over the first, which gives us 0.7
